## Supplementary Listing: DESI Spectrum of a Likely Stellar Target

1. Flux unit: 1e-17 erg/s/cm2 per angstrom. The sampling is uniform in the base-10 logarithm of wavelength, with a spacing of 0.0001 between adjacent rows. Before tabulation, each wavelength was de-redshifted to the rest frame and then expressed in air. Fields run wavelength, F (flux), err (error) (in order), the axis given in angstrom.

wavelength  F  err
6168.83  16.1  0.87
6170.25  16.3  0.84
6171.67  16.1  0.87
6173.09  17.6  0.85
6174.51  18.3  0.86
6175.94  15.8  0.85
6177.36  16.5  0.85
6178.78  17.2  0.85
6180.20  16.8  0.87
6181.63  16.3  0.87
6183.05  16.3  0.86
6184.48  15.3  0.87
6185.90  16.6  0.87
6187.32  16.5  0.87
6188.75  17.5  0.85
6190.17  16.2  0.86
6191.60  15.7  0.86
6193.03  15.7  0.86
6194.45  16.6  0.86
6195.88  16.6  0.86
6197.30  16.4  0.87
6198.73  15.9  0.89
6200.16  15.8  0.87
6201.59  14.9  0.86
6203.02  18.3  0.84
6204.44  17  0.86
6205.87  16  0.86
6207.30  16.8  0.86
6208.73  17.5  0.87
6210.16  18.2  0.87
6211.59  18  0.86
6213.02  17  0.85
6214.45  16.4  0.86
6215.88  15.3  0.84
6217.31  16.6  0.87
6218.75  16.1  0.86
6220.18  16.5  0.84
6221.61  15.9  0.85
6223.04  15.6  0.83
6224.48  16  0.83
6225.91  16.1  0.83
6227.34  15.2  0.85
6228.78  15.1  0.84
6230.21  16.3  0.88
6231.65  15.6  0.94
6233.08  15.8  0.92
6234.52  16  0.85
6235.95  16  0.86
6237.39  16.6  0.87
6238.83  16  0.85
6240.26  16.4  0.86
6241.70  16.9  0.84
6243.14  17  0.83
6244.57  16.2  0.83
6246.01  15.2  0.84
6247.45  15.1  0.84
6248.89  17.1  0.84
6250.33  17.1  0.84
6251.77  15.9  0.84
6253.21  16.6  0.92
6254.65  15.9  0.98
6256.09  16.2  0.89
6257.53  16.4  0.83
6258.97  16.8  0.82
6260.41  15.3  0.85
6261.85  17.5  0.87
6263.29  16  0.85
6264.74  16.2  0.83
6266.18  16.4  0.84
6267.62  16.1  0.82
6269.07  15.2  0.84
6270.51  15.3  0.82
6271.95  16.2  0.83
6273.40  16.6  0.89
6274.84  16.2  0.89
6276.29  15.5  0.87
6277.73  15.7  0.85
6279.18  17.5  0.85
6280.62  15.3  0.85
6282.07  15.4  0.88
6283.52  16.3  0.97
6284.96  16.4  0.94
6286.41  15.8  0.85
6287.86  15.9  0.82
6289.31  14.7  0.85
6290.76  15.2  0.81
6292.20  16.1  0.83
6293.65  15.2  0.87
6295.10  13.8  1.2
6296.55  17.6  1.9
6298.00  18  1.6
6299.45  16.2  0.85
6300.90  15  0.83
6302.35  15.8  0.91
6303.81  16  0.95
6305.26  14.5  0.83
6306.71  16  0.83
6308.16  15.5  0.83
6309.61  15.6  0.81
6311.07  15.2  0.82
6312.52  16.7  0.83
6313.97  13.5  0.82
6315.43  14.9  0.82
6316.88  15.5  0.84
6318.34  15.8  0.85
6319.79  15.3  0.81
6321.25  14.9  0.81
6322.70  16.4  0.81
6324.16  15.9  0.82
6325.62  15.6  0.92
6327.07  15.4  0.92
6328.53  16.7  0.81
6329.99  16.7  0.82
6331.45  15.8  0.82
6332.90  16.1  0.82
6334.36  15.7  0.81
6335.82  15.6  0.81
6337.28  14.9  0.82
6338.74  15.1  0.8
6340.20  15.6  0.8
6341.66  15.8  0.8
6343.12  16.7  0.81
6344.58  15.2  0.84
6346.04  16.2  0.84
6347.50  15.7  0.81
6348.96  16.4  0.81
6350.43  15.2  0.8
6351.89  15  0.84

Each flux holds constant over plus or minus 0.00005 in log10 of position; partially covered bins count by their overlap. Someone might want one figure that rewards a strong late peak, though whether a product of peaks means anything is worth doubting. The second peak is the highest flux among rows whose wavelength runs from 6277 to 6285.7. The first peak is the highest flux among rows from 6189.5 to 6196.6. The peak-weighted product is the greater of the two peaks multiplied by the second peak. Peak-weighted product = 306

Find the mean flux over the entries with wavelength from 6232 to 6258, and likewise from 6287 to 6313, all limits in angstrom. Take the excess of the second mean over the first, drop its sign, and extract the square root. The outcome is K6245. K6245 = 0.72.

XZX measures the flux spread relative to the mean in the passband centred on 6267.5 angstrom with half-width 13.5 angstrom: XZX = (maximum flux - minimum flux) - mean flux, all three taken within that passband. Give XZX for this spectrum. -13.8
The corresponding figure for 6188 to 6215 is -13.3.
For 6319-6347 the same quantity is -14.0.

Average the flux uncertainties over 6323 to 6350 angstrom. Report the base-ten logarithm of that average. -0.083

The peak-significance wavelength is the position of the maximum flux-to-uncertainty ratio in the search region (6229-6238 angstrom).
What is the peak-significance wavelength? 6237.39 angstrom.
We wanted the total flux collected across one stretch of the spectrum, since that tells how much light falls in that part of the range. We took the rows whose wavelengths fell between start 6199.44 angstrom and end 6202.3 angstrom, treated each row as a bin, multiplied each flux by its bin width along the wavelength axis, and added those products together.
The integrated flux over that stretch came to 43.8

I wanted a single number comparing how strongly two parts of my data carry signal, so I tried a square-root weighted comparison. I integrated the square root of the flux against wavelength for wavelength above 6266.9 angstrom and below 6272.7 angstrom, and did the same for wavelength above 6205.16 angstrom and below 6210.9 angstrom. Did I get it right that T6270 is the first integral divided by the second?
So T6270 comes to 0.97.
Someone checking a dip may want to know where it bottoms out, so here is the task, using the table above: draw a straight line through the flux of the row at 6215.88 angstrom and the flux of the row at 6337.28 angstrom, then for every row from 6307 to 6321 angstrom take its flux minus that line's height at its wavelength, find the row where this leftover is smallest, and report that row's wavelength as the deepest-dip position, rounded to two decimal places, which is 6313.97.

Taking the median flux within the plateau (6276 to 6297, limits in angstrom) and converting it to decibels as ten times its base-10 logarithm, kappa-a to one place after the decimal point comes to 12.0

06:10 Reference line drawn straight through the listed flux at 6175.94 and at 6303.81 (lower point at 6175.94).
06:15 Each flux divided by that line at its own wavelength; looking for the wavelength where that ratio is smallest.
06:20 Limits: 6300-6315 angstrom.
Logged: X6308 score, 6313.97 angstrom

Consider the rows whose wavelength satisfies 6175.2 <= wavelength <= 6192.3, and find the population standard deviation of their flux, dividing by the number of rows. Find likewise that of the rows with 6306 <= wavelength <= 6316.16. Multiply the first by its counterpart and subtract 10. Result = -9.45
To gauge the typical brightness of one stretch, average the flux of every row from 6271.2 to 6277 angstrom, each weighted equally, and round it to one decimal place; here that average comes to 16.1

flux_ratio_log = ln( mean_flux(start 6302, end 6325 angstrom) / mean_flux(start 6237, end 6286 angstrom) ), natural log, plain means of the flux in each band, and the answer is -0.046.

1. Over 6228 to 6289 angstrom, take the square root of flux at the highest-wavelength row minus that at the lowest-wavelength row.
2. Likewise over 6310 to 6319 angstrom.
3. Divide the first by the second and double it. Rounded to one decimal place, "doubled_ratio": 2.7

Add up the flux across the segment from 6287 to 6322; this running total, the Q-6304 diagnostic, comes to 373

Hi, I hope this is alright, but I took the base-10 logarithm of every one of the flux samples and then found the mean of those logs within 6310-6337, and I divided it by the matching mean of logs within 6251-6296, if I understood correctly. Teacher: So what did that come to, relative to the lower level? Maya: 0.99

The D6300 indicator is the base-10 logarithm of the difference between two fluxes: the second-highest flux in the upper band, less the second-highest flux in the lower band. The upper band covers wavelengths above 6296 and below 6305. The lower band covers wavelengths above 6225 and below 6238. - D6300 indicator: 0.11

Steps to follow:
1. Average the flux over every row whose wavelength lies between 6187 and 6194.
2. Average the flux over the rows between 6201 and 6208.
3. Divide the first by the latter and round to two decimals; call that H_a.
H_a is 0.98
